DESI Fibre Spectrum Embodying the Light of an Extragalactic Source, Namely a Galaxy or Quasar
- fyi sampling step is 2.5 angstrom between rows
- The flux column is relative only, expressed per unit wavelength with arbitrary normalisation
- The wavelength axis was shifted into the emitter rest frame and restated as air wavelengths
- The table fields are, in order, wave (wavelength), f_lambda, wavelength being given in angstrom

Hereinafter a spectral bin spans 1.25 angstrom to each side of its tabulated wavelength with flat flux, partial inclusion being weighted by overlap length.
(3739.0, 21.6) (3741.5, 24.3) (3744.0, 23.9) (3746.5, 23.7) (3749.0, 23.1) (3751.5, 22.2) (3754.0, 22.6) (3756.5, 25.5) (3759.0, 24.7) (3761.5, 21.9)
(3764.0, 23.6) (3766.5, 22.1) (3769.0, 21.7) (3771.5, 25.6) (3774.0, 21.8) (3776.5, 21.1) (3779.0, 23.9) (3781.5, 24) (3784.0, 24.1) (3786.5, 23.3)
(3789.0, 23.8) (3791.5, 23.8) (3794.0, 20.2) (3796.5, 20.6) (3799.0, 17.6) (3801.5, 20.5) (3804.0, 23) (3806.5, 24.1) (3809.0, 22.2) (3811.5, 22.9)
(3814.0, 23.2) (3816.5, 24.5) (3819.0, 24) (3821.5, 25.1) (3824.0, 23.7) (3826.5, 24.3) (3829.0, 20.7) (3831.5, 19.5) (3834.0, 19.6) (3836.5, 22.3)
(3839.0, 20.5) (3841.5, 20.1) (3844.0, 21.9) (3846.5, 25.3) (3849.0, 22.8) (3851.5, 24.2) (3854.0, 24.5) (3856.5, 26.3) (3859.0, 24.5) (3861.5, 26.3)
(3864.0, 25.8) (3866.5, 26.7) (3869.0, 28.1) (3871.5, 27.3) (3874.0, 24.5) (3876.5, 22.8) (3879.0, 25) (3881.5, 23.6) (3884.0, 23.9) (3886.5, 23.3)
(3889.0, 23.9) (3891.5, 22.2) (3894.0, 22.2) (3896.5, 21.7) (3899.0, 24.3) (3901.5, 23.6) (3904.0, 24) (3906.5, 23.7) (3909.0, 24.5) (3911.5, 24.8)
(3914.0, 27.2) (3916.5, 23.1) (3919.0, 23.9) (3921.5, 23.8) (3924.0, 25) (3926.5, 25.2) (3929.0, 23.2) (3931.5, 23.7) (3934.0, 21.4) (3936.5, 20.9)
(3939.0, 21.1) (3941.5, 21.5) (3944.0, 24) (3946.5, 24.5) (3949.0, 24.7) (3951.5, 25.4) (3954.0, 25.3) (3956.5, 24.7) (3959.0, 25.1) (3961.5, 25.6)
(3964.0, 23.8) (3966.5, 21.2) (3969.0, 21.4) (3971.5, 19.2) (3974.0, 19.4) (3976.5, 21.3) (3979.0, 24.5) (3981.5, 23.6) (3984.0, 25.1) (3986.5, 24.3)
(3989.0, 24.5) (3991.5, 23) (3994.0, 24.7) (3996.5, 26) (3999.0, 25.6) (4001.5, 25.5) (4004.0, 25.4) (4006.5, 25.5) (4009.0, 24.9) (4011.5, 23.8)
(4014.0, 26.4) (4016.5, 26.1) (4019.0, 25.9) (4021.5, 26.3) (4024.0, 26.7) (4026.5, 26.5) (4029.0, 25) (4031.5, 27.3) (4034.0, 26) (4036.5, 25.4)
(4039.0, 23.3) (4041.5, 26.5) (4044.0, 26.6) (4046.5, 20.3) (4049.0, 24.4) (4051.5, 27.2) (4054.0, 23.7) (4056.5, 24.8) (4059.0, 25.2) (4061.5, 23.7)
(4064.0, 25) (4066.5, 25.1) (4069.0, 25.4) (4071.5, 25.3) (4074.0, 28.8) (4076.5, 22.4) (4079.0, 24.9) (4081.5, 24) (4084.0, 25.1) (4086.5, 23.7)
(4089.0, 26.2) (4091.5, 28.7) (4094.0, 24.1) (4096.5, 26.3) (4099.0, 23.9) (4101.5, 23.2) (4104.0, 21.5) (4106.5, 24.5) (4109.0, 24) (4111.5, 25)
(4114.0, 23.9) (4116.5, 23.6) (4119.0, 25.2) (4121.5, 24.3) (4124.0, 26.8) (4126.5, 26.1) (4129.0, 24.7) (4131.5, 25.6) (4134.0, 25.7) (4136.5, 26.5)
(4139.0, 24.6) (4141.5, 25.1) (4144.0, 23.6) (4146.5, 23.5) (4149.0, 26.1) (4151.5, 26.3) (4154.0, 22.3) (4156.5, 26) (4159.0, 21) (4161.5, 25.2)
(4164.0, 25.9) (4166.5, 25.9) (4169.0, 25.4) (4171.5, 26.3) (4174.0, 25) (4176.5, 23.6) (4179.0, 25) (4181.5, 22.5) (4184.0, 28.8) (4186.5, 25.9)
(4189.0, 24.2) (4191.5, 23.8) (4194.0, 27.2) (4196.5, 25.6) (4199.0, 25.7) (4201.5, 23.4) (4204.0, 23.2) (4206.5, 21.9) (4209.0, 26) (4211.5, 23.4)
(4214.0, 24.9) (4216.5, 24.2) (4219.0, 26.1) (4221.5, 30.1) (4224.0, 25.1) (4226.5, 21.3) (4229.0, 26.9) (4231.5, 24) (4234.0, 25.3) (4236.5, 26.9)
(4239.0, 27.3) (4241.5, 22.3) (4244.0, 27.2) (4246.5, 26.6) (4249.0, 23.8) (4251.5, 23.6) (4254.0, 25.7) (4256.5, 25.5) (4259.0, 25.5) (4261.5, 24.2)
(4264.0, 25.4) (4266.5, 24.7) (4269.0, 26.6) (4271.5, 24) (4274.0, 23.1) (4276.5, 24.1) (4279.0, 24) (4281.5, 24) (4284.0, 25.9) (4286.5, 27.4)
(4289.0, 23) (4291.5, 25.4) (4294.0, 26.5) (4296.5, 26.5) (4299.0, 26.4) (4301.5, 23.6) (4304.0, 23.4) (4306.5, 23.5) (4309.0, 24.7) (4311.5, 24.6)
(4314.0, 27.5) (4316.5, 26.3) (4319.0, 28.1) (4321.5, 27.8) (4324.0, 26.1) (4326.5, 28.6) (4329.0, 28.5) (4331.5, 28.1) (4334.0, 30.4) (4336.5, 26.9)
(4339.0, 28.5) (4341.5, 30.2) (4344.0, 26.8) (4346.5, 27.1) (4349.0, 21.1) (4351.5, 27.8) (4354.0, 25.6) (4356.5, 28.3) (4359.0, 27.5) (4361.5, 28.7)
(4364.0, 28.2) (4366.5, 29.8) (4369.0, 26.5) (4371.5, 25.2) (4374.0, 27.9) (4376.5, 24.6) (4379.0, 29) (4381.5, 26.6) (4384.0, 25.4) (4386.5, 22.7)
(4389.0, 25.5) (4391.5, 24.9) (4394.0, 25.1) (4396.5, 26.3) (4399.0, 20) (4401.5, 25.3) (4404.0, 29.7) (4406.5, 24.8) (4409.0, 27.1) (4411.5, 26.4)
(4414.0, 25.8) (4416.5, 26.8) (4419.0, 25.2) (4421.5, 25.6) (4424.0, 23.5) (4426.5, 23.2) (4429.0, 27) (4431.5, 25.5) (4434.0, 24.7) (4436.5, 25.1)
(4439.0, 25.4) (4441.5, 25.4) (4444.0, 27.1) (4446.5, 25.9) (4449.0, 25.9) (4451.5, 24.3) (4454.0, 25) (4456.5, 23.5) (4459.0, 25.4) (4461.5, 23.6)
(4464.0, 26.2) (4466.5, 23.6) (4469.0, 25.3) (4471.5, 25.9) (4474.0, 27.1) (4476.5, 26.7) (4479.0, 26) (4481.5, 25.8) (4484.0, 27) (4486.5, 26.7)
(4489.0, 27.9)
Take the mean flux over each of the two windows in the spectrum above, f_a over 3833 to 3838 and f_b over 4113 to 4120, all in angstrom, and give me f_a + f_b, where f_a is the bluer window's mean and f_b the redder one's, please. 45.2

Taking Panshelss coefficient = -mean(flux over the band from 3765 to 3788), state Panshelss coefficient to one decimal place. -23.1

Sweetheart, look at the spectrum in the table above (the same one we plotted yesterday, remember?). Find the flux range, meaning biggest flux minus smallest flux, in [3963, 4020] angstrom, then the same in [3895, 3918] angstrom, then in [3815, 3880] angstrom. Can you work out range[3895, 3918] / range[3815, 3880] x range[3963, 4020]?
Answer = 4.6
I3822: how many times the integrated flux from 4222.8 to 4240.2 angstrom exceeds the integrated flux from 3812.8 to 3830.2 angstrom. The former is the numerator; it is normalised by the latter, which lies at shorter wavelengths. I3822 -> 1.068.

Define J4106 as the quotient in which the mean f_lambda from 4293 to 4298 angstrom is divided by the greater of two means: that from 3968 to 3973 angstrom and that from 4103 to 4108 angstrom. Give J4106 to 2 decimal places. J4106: 1.15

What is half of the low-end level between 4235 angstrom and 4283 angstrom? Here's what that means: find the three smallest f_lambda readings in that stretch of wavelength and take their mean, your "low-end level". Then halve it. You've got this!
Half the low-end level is 11.5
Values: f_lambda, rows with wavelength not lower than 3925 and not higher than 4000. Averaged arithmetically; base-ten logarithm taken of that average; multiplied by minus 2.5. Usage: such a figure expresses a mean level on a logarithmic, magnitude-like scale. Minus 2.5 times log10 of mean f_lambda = -3.43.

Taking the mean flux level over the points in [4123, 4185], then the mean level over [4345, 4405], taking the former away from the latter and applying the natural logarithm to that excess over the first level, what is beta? 0.1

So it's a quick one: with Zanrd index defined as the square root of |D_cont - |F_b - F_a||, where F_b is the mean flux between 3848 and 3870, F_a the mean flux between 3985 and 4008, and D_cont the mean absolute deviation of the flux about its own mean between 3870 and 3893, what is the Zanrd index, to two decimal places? 0.71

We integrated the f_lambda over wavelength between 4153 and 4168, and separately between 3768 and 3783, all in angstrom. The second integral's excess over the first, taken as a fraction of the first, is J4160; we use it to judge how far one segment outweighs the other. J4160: -0.056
